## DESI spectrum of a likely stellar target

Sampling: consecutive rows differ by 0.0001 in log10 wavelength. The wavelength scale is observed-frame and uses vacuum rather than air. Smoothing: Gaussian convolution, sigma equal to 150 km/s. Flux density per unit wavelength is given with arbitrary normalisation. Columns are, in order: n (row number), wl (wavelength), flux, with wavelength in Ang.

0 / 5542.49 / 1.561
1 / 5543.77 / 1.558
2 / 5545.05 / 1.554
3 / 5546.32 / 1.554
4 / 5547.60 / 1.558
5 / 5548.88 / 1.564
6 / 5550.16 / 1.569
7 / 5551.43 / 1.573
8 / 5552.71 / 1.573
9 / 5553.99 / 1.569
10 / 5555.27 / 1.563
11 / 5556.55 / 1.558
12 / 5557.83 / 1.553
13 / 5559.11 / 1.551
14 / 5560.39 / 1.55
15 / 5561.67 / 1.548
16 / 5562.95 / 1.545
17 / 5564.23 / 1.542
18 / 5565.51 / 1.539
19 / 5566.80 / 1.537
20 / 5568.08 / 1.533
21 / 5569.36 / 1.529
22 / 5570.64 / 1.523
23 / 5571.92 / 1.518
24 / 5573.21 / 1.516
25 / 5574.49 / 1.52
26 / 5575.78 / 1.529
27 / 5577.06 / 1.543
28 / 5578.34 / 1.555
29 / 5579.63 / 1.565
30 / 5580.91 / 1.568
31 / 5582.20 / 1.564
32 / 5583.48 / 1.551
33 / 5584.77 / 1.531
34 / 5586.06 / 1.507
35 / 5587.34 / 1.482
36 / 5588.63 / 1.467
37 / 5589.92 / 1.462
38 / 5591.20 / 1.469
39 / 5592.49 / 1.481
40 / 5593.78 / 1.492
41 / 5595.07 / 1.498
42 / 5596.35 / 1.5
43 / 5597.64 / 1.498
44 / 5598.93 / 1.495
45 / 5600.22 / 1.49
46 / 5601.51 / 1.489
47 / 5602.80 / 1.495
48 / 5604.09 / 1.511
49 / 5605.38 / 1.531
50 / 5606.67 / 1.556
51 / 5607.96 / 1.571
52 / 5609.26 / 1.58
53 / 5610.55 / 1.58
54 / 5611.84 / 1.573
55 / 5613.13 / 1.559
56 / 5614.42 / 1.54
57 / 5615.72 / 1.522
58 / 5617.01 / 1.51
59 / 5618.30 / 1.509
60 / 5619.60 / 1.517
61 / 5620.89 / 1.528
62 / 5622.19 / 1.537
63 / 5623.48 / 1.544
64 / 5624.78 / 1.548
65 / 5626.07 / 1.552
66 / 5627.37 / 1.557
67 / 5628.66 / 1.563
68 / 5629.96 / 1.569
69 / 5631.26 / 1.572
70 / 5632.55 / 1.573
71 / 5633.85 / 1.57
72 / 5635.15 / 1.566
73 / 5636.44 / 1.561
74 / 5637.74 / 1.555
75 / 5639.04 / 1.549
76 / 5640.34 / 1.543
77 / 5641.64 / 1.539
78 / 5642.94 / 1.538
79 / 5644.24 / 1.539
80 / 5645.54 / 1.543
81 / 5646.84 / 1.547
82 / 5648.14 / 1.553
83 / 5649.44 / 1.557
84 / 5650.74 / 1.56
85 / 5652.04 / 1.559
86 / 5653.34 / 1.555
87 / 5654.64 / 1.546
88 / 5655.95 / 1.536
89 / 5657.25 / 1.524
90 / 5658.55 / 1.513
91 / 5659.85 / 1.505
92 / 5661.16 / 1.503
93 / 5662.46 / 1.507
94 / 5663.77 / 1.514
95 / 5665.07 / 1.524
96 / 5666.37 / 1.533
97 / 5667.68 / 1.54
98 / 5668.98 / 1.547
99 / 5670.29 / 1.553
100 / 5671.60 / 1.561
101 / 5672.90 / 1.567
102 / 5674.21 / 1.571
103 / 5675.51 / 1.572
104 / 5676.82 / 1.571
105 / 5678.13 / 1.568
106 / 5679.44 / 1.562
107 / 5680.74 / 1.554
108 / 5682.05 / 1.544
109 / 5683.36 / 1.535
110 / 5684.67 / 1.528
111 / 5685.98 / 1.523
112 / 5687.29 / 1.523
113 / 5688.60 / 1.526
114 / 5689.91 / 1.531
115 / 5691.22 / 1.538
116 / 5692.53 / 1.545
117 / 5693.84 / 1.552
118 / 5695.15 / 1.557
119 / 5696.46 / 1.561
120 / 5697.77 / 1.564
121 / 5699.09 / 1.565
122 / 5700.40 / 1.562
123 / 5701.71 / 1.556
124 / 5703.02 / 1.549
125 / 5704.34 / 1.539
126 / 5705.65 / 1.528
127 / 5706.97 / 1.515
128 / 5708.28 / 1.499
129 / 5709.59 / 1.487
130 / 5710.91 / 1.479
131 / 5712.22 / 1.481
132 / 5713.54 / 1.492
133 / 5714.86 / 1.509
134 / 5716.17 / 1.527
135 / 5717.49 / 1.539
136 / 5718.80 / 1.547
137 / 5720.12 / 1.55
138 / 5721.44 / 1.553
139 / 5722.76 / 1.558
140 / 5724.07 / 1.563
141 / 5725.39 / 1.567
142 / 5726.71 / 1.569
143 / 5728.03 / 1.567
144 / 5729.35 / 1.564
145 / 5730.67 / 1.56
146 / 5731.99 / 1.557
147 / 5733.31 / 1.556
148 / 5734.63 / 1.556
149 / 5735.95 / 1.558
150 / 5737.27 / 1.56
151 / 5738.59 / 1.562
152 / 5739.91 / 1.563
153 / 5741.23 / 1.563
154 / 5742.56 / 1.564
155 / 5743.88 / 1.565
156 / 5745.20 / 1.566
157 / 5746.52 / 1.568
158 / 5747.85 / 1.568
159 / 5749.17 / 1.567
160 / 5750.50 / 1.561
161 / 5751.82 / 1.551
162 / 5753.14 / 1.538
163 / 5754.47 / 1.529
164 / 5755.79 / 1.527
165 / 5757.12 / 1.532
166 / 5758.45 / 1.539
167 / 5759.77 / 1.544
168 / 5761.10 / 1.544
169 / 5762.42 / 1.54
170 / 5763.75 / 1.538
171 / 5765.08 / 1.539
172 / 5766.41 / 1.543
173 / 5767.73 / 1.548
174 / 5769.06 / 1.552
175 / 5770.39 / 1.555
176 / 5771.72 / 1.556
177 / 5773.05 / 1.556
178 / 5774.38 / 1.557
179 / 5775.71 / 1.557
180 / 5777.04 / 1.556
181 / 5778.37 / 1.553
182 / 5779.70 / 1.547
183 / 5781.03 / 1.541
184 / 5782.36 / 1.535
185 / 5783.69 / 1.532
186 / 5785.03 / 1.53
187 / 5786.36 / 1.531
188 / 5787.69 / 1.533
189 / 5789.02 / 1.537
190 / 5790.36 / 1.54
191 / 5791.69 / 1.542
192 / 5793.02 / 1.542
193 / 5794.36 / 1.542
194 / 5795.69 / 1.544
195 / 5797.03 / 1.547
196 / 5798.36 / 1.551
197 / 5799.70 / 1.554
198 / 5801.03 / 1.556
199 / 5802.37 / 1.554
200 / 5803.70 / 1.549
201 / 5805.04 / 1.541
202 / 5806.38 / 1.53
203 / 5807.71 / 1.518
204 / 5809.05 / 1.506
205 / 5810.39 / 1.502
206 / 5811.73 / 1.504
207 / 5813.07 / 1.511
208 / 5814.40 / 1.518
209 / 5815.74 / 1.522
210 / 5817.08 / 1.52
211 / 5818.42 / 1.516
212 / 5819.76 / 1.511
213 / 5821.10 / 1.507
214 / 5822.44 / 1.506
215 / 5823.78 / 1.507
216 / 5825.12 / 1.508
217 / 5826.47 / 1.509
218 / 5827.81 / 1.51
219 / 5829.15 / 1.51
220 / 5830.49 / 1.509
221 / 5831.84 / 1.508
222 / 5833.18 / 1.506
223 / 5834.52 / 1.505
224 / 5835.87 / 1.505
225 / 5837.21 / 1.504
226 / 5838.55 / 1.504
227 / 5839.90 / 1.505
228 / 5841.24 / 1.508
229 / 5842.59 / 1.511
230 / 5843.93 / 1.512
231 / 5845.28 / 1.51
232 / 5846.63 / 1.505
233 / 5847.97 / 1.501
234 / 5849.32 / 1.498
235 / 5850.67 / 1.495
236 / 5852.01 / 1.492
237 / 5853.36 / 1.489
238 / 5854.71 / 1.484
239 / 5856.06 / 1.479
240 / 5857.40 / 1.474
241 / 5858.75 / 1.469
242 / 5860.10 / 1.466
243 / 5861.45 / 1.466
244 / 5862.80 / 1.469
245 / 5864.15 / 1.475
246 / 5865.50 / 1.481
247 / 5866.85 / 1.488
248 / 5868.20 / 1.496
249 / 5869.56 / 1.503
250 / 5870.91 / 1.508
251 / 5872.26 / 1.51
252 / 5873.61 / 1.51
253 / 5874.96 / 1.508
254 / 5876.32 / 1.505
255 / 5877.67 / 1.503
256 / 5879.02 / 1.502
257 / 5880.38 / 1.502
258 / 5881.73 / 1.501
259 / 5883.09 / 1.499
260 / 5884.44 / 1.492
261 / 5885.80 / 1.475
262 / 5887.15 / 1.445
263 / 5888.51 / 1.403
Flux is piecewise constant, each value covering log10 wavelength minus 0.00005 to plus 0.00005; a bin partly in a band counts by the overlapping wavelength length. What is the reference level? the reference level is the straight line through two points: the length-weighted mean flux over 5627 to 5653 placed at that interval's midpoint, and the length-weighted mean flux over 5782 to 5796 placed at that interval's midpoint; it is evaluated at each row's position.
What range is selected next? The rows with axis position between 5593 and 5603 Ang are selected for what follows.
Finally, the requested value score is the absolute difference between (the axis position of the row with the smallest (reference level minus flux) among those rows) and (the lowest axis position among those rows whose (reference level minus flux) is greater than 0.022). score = 2.6 Ang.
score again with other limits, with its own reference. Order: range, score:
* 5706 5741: 19.7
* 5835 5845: 8.1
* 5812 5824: 2.7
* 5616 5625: 7.8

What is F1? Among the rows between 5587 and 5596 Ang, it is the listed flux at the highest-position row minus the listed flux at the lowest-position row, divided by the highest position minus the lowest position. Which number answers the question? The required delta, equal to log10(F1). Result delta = -2.7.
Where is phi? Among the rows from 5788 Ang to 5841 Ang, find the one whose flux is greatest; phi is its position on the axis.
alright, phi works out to 5801.03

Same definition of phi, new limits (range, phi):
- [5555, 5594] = 5580.91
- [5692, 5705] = 5699.09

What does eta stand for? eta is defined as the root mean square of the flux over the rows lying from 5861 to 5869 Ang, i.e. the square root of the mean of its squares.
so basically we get 1.48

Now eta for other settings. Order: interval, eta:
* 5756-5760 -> 1.54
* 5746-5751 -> 1.57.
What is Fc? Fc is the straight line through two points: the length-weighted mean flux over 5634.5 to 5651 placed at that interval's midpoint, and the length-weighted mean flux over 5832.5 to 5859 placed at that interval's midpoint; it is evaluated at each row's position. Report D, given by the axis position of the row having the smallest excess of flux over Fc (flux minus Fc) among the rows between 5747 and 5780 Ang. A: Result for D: 5755.79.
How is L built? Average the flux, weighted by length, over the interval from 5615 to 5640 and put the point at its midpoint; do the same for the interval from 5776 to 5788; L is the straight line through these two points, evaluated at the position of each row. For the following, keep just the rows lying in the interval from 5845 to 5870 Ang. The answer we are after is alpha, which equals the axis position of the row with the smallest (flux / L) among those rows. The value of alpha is 5860.10 Ang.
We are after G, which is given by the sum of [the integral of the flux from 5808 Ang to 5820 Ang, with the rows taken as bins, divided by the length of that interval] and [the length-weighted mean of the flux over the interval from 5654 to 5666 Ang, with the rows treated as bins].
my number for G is 3.03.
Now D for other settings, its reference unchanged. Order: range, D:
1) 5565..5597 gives 5589.92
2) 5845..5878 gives 5860.10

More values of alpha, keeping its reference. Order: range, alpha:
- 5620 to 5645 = 5620.89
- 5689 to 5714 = 5710.91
